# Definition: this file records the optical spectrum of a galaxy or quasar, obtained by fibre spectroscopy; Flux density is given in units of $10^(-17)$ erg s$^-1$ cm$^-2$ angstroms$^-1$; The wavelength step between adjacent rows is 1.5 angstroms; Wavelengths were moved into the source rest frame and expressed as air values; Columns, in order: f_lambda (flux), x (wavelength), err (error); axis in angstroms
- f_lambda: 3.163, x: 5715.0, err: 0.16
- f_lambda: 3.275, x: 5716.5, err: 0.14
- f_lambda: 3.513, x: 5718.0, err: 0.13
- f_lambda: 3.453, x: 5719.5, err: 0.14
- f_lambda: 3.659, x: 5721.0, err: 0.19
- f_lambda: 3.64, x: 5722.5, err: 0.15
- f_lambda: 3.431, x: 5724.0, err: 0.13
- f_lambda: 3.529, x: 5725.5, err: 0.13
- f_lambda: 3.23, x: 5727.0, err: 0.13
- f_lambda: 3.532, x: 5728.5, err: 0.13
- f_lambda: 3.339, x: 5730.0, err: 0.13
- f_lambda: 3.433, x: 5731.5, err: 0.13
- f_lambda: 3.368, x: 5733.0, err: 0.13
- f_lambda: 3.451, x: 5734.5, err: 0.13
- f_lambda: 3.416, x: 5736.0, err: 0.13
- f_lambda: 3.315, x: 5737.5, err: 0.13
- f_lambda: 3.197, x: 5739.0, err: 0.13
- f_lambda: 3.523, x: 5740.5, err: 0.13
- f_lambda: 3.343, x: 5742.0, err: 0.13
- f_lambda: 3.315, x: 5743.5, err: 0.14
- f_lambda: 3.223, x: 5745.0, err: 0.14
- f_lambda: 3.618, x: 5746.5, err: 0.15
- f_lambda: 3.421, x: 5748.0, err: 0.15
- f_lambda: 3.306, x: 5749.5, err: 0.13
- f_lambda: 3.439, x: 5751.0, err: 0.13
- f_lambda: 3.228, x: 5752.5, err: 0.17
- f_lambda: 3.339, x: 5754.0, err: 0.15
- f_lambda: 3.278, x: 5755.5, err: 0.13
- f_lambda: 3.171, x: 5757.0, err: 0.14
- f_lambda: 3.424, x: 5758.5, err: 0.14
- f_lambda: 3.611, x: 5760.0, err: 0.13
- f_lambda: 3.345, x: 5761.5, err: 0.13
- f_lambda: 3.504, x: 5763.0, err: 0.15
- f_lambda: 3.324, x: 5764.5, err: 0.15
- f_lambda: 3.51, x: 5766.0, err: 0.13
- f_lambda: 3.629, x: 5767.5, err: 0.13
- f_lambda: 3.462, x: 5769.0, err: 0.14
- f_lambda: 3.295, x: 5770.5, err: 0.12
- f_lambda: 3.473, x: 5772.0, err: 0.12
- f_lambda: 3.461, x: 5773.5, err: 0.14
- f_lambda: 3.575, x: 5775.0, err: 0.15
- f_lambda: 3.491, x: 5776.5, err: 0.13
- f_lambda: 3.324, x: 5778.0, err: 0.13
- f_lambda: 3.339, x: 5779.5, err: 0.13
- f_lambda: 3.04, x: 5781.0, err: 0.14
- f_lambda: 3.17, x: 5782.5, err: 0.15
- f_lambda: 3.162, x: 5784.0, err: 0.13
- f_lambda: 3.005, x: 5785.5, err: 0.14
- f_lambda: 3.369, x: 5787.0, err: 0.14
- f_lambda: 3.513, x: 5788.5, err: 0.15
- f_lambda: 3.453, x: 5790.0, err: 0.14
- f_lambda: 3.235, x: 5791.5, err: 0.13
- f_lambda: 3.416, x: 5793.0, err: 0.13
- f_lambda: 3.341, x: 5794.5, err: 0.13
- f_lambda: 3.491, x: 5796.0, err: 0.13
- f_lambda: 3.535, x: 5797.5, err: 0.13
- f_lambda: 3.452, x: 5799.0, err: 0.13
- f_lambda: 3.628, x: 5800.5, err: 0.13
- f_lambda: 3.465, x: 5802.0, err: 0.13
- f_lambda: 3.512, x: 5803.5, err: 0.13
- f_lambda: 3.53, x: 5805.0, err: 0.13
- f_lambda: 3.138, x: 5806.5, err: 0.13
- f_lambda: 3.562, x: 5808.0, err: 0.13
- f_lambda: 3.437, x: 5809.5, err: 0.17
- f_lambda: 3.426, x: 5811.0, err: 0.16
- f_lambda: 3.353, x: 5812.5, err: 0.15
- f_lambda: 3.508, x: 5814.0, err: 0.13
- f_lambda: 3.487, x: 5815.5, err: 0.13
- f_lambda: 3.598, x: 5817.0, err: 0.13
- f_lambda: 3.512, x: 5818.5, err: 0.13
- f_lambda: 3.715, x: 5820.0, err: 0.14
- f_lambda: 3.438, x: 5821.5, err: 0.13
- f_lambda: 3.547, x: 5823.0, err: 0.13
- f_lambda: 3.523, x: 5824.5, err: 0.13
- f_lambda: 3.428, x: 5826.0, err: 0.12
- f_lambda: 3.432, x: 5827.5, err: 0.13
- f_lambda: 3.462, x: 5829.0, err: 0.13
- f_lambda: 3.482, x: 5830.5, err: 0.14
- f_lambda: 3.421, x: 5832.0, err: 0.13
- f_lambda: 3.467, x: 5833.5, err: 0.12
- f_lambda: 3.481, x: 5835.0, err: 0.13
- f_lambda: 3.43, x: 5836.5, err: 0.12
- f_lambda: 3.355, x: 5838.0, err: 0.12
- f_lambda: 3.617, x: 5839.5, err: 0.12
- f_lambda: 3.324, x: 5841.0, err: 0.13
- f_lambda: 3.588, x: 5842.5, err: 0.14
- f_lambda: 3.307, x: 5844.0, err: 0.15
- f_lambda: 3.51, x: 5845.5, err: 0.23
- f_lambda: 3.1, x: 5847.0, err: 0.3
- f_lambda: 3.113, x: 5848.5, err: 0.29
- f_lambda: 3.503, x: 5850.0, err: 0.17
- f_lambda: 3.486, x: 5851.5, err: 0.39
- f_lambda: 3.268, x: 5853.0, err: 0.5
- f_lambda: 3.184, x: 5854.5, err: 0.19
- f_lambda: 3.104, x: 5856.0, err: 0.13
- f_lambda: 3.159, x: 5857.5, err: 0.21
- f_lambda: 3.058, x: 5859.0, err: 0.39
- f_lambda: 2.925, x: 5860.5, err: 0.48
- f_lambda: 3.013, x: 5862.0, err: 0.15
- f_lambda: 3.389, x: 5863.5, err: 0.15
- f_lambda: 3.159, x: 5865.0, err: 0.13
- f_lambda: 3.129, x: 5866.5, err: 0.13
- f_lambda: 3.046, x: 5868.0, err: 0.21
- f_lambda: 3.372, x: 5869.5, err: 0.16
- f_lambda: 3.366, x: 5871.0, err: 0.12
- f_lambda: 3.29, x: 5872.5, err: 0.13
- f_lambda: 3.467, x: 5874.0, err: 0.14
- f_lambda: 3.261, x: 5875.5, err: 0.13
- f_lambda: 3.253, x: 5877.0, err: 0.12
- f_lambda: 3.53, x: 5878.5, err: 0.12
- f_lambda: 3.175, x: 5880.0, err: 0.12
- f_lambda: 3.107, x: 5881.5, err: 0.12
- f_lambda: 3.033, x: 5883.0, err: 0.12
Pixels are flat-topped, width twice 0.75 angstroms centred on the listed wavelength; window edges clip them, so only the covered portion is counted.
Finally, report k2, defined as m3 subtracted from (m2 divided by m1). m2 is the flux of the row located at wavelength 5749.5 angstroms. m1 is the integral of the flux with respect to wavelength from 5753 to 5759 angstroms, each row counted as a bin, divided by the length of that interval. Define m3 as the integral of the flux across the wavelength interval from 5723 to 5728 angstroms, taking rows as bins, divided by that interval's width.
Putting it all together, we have -2.41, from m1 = 3.29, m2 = 3.306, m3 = 3.42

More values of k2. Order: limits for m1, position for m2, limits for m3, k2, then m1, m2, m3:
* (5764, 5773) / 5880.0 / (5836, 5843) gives -2.54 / 3.45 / 3.175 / 3.46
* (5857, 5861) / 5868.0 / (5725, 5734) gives -2.40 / 3.05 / 3.046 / 3.40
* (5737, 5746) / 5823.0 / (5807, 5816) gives -2.39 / 3.33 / 3.547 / 3.45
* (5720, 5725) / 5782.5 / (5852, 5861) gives -2.24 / 3.57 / 3.17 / 3.13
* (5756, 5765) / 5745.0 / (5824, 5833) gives -2.51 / 3.40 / 3.223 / 3.46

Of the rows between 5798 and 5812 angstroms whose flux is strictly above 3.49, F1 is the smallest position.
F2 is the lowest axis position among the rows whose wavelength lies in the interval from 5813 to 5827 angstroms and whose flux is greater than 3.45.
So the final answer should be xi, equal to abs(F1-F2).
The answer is 13.5 angstroms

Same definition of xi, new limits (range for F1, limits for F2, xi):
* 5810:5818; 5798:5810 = 15.0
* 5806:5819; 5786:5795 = 19.5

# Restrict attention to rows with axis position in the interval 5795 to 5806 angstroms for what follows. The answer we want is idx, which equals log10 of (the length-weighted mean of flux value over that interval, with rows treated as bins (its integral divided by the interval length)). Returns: 0.545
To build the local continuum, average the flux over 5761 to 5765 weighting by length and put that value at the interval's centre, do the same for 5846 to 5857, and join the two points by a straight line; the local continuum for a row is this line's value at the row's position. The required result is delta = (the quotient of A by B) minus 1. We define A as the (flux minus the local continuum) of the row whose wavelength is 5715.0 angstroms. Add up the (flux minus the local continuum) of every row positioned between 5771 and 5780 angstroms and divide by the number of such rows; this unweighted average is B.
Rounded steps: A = -0.31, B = 0.066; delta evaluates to -5.7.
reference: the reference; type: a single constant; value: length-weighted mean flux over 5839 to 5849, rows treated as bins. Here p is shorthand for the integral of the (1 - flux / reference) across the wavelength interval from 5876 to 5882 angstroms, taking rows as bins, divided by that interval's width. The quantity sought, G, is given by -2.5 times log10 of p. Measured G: 3.9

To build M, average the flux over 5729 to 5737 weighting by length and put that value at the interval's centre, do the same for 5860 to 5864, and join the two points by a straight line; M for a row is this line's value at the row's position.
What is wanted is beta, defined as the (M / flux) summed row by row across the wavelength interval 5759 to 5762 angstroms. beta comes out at 1.92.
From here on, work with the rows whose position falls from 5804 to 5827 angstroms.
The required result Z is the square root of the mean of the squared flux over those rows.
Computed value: 3.48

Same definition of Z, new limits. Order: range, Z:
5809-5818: 3.47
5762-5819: 3.42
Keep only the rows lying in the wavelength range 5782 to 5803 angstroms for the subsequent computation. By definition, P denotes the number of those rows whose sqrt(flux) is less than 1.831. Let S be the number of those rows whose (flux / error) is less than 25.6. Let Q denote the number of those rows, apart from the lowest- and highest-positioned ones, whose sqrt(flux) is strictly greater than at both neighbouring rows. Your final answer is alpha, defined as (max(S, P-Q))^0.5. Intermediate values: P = 5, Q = 4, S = 7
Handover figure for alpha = 2.6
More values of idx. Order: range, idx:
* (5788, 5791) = 0.539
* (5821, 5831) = 0.541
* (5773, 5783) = 0.524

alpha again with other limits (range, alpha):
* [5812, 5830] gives 1.0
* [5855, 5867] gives 2.8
